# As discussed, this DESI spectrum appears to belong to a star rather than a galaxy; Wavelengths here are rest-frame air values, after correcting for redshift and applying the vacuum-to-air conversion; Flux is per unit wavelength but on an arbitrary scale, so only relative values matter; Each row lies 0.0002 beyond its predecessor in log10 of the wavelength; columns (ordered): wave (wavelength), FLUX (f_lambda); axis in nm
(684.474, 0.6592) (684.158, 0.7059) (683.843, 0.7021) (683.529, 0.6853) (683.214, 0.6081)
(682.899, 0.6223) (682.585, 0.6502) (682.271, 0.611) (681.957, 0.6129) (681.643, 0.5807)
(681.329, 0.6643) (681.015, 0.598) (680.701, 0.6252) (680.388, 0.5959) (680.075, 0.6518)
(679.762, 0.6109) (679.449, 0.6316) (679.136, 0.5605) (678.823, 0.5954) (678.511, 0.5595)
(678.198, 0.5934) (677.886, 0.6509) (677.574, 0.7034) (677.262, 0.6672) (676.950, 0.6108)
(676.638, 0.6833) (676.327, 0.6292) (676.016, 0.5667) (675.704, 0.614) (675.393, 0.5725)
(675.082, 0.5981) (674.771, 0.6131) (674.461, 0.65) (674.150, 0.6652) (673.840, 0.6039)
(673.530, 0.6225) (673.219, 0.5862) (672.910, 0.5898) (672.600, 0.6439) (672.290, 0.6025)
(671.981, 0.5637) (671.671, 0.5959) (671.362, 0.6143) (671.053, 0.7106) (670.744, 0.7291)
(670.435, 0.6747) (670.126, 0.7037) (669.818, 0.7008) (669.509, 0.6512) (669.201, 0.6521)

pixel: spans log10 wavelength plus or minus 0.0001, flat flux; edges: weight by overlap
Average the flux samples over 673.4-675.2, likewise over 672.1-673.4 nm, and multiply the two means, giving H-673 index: 0.379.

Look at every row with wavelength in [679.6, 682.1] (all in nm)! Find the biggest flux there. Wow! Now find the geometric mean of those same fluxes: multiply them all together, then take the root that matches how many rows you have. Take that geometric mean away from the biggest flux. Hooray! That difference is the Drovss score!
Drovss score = 0.047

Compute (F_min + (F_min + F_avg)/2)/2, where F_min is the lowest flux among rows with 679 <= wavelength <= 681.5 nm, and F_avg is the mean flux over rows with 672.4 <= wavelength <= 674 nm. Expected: 0.573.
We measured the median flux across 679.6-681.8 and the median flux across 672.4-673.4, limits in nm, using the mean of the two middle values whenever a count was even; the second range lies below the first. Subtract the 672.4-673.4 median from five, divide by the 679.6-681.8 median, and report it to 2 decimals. 7.22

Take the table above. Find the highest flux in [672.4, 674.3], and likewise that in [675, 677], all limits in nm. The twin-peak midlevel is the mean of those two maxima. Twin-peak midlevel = 0.67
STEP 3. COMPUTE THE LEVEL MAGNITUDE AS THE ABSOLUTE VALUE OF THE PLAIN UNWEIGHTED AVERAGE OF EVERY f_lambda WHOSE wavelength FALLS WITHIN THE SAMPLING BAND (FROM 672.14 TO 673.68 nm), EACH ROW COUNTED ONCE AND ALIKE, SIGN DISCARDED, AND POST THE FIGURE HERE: 0.61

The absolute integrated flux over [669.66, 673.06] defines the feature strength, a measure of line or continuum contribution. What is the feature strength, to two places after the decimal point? 2.20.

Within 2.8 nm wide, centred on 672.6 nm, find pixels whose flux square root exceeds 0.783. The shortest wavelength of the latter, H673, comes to 671.362 nm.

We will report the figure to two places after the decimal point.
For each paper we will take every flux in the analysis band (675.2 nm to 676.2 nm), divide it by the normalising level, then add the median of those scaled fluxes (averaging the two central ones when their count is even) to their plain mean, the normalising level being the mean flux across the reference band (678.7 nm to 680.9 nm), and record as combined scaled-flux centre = 1.90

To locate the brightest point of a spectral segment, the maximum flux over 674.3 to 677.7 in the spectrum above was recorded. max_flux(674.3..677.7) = 0.7034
